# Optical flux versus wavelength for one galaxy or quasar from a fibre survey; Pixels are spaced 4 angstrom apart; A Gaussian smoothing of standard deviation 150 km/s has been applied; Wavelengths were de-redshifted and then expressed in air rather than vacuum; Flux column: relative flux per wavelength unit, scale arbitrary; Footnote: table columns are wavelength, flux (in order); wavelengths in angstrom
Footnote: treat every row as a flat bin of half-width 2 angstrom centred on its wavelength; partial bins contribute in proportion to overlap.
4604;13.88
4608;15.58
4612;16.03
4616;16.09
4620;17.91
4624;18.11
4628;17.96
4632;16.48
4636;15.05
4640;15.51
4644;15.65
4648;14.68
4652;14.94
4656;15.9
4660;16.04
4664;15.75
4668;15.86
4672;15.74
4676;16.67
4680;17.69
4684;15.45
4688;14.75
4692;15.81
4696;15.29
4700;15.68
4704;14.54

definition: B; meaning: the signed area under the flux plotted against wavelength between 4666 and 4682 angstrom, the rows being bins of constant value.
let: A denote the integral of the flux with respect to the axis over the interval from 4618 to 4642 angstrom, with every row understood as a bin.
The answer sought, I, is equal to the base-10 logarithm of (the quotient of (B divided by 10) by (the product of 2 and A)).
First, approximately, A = 404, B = 264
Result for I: -1.49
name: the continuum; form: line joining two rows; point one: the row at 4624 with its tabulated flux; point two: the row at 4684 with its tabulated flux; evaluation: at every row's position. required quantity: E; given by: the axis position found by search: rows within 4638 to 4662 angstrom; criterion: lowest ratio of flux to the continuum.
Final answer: 4648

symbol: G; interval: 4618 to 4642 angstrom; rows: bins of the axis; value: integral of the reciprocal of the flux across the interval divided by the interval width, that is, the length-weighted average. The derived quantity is 0.0597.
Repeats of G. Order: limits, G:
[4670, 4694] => 0.0626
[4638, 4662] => 0.0648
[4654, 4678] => 0.0626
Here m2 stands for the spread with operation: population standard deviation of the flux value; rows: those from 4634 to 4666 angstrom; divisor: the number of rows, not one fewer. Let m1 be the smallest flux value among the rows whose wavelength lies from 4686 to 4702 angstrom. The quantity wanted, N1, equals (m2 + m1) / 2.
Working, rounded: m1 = 14.75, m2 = 0.46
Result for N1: 7.61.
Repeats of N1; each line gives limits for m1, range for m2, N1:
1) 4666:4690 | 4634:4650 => 7.57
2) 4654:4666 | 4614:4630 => 8.29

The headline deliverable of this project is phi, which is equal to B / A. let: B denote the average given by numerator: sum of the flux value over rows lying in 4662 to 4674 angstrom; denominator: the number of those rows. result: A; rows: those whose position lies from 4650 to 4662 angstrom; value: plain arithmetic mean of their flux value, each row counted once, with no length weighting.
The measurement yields 1.01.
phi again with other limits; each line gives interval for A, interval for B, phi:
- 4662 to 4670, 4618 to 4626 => 1.14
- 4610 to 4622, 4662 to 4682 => 0.98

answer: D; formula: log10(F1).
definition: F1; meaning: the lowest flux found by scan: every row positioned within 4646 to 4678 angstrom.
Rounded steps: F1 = 14.68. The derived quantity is 1.17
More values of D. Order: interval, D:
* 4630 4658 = 1.17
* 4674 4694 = 1.17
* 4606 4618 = 1.19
